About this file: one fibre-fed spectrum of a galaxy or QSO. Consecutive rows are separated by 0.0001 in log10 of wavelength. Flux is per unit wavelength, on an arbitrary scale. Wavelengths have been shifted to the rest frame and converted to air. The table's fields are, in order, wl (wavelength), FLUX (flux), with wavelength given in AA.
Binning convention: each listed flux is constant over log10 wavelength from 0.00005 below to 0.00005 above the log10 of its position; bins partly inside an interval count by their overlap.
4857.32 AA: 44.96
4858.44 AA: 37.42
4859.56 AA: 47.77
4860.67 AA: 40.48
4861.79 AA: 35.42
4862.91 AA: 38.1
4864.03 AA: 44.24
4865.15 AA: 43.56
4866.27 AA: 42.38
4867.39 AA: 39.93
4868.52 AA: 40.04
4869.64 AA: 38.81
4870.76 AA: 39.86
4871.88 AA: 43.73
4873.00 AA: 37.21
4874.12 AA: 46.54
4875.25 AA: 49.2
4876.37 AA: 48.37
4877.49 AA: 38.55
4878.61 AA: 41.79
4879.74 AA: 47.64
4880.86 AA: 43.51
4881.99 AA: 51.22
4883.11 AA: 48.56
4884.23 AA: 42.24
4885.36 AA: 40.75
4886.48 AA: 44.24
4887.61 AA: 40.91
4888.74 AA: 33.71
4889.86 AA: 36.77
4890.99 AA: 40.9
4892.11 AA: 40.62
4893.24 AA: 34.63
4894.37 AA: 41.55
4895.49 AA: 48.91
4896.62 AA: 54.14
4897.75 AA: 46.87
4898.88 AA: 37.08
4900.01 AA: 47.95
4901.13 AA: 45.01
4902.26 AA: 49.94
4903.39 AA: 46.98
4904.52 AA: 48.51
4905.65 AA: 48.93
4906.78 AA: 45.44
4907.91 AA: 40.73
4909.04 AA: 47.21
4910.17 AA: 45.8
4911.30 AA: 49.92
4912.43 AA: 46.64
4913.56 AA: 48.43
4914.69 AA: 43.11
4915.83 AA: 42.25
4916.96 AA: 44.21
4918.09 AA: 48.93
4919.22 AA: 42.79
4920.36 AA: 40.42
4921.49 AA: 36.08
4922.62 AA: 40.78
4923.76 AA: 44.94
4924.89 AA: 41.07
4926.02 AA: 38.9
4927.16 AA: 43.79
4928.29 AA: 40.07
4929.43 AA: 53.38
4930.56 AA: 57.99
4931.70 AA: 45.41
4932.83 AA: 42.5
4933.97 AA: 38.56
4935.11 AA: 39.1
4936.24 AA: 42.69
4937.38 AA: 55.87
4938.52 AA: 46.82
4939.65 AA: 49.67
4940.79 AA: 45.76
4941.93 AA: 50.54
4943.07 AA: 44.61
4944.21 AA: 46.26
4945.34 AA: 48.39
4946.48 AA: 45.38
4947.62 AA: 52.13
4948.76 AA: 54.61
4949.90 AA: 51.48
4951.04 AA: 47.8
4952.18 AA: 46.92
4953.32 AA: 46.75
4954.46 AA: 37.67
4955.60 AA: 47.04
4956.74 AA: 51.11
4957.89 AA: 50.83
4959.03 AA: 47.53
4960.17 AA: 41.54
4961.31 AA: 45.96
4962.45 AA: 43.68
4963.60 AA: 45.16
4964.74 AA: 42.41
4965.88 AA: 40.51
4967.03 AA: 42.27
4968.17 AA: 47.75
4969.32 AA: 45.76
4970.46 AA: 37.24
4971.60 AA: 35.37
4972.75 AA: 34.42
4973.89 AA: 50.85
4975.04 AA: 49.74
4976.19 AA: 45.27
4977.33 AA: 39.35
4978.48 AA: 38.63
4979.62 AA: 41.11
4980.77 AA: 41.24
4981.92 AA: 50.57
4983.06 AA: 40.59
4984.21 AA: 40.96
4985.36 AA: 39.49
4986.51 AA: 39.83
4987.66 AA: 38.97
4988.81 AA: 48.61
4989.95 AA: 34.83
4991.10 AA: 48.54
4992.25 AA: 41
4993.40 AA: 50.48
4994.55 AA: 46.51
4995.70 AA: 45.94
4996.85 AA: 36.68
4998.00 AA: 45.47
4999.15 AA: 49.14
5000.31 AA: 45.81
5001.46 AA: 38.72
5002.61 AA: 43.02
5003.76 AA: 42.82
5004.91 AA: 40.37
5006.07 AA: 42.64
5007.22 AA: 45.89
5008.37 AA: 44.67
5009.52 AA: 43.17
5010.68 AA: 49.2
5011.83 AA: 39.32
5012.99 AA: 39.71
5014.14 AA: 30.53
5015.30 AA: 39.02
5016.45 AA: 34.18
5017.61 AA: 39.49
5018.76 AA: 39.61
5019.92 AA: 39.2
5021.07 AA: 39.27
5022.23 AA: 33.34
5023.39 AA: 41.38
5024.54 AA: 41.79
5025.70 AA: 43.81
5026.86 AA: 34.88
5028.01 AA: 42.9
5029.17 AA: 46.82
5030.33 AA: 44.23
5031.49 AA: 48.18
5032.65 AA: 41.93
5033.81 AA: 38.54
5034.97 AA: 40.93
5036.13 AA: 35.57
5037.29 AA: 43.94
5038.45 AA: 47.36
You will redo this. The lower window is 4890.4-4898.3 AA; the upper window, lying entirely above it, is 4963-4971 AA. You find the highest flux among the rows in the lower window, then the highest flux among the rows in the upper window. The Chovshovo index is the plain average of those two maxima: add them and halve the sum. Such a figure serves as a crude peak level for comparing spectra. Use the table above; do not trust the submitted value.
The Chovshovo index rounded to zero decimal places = 51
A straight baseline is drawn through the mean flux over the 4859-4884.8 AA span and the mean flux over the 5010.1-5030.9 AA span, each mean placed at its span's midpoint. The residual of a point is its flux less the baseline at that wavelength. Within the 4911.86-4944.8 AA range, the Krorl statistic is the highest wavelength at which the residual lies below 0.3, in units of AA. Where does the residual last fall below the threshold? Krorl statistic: 4935.11 AA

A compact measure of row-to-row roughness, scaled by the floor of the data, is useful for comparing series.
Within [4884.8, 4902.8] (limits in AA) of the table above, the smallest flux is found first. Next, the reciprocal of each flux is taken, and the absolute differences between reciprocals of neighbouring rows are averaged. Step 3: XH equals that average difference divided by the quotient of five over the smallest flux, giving 0.021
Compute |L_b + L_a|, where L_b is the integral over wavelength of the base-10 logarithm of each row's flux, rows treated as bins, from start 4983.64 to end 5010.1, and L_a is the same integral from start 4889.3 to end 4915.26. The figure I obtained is 86.1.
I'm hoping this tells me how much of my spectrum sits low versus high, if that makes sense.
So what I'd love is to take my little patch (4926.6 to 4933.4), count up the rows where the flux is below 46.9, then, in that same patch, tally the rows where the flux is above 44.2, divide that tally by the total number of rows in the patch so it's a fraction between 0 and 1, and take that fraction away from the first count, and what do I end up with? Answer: 3.5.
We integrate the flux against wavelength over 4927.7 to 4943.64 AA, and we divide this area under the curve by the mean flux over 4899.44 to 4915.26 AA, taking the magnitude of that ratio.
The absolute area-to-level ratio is 15.9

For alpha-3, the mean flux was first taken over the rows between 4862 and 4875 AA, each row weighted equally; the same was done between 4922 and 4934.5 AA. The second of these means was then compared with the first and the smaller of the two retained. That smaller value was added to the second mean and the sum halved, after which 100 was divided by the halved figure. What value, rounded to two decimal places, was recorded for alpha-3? 2.34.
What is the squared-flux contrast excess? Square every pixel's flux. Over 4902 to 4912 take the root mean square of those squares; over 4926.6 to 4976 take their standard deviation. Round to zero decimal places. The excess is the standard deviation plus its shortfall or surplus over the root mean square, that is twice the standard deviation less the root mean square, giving -1257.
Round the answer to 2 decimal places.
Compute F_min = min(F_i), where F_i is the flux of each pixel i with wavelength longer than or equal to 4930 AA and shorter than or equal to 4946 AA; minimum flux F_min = 38.56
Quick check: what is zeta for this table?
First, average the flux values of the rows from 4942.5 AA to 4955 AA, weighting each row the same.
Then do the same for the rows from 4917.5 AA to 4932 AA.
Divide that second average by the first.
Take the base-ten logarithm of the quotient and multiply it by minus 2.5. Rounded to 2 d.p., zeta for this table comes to 0.08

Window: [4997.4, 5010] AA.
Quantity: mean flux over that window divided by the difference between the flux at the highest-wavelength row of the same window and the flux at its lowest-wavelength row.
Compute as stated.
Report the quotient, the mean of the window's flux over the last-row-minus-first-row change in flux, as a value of -19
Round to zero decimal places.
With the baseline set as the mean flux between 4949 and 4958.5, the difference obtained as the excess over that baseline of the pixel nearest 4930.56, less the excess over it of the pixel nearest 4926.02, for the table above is 19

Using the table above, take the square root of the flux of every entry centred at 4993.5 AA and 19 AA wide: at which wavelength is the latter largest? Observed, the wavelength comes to 4993.40 AA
